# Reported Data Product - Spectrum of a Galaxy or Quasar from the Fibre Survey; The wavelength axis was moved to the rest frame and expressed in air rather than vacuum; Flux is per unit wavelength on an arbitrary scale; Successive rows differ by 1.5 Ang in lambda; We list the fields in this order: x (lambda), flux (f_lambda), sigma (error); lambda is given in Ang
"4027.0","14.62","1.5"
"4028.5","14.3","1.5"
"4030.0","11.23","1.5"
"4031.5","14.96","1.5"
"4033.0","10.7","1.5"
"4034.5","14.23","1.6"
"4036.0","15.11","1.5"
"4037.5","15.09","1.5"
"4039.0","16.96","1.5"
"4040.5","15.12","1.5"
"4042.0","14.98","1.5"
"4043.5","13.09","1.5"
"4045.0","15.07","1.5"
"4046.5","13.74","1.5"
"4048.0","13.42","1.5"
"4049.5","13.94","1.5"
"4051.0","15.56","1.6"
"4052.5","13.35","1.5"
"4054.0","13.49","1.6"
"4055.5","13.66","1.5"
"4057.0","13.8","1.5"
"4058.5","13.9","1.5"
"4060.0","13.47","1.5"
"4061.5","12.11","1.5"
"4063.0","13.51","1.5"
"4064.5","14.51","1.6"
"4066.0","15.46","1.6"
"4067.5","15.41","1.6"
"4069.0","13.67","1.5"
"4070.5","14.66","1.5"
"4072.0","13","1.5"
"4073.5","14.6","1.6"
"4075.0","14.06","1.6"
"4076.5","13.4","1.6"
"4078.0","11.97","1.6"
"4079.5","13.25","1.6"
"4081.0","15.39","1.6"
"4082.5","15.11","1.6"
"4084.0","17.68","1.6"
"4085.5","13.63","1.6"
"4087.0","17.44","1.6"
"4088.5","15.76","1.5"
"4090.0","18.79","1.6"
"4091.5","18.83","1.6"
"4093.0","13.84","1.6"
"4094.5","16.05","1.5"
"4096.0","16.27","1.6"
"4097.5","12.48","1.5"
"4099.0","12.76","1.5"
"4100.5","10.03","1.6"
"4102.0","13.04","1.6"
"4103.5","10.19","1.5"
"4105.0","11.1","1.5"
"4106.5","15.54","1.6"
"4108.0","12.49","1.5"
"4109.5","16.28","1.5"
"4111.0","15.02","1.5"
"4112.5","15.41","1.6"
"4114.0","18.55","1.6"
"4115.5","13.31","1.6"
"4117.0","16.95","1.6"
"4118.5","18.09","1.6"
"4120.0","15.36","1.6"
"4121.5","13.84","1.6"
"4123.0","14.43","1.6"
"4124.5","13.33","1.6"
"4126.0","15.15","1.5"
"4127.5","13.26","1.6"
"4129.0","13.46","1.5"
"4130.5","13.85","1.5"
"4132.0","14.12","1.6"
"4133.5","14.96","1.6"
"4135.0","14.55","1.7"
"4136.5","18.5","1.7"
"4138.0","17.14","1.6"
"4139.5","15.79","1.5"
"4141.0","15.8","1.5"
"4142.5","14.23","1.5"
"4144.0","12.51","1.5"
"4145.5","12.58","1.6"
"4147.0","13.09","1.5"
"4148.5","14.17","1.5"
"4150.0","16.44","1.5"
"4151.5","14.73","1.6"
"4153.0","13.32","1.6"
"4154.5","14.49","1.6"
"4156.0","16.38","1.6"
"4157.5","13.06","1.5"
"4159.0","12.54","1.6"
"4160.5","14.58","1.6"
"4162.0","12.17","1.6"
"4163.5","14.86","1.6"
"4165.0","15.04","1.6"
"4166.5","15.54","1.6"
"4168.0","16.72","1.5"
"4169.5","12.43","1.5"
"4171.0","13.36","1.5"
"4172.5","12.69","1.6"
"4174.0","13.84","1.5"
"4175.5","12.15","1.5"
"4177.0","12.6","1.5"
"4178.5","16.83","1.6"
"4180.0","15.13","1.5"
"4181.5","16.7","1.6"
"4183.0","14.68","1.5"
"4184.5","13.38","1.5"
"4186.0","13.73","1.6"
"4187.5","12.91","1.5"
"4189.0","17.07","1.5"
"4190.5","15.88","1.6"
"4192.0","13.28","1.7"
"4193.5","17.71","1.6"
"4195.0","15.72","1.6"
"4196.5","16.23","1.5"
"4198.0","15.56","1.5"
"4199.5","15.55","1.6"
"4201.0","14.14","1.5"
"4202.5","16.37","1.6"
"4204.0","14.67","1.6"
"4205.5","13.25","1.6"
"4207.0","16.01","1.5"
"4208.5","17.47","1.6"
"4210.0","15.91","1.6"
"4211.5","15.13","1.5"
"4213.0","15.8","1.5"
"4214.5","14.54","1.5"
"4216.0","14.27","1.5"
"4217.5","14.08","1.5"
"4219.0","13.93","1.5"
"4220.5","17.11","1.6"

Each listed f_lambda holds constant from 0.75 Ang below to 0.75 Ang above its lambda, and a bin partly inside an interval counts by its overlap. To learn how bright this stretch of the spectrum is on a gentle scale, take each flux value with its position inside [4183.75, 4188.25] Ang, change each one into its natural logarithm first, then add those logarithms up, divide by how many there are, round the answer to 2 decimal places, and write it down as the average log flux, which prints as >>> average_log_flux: 2.59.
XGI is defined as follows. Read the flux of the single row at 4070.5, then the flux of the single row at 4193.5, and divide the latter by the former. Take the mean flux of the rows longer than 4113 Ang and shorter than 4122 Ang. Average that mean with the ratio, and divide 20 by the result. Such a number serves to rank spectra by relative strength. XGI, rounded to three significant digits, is 2.32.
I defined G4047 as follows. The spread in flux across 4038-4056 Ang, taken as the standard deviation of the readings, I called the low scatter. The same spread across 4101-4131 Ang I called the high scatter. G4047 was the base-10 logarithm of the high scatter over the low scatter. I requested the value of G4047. 0.26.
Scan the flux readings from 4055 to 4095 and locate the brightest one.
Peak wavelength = 4091.5 Ang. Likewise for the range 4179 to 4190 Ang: 4189.0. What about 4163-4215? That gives 4193.5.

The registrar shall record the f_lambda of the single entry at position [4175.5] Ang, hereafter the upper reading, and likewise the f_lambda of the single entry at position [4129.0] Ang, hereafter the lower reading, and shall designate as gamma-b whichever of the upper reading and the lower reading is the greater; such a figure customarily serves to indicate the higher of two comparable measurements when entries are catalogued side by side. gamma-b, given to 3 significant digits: 13.5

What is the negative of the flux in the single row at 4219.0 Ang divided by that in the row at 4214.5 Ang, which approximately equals -0.96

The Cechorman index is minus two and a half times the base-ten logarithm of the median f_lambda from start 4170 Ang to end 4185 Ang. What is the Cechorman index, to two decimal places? -2.83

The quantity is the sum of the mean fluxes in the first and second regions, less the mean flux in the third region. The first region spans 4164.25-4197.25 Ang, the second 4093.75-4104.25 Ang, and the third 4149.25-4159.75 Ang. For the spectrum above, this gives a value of 13.3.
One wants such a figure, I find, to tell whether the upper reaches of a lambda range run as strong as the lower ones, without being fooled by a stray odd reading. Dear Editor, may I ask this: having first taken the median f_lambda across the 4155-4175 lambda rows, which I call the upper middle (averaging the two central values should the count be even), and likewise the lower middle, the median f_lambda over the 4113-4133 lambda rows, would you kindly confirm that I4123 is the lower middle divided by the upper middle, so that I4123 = 1.02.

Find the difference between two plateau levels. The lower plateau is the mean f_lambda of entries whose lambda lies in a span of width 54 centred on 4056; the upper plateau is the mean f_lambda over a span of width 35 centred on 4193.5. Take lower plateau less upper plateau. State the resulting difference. -1.2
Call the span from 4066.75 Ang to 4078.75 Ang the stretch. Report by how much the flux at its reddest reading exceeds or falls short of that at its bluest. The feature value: -3.4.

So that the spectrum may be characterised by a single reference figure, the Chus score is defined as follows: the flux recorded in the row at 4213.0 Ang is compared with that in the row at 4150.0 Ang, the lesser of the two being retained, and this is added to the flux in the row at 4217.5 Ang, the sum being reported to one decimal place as 29.9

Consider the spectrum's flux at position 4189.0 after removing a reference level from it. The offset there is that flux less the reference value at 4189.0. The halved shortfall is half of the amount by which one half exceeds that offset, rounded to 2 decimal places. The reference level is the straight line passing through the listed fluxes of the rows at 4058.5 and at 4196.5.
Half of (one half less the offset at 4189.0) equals -0.23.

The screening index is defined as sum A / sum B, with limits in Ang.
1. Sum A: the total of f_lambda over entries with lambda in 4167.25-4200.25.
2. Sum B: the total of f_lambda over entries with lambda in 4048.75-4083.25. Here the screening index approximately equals 1.0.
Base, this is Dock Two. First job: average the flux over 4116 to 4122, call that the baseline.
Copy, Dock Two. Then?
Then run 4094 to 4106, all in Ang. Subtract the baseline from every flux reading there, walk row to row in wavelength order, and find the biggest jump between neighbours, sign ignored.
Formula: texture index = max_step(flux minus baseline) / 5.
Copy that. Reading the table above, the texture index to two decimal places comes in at 0.76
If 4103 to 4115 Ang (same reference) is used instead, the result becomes 0.89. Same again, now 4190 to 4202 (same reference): 0.89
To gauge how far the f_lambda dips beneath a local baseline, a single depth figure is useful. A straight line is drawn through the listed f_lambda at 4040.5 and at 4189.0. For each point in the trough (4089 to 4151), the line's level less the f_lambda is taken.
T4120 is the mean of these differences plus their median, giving 3.30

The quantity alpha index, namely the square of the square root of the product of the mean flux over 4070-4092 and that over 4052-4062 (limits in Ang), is 203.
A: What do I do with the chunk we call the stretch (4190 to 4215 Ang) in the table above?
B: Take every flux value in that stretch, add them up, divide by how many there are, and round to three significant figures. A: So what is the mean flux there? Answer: 15.5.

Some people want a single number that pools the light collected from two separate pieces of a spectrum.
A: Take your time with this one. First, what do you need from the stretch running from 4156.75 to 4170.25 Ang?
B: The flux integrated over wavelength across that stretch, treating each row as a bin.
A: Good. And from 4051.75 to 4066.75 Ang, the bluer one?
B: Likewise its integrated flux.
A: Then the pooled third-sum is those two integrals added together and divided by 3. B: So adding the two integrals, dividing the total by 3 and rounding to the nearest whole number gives 132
